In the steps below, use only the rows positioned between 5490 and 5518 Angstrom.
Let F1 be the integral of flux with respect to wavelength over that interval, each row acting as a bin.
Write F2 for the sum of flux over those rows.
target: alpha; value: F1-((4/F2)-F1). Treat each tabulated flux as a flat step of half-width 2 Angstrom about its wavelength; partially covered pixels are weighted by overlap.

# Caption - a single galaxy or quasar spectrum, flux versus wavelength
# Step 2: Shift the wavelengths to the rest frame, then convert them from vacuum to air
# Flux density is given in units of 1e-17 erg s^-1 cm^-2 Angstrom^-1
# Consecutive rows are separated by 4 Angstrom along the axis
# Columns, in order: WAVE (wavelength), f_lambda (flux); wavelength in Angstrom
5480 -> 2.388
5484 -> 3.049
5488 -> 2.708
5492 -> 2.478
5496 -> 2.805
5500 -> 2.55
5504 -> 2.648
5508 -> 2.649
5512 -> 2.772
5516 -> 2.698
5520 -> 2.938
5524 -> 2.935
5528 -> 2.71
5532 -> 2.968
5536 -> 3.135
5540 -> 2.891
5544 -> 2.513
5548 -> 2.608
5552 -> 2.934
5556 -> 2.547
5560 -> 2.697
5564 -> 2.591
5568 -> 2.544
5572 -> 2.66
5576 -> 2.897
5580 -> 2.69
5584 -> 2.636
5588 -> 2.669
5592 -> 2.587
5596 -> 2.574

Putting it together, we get 149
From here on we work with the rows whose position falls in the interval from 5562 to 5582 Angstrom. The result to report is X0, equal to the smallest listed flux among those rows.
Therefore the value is 2.544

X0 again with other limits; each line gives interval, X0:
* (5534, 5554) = 2.513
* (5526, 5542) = 2.71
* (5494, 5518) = 2.55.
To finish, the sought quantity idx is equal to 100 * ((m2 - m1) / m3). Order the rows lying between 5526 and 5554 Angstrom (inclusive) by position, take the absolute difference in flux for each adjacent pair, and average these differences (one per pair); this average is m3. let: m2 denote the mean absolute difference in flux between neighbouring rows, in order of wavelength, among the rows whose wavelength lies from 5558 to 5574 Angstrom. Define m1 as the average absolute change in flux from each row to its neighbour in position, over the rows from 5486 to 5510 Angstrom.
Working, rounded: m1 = 0.18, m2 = 0.09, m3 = 0.24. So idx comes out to -38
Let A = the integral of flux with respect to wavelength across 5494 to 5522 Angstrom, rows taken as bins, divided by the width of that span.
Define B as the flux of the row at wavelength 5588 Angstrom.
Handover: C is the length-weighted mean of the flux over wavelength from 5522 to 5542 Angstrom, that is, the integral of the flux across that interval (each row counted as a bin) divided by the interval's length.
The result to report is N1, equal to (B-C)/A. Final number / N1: -0.10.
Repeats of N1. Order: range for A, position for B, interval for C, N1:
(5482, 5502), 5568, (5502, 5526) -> -0.08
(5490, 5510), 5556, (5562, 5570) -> -0.01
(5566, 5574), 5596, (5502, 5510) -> -0.03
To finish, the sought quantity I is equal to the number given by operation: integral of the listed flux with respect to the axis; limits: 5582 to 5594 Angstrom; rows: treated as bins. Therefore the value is 31.6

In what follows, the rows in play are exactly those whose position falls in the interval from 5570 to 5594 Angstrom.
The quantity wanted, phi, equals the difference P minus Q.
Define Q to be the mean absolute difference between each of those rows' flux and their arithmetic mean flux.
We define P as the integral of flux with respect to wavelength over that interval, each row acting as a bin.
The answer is 64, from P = 65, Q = 0.069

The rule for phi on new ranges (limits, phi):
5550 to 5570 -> 53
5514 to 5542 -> 81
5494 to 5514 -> 54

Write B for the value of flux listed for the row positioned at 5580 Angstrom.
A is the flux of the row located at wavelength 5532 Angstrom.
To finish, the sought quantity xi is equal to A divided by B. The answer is 1.10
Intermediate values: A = 2.968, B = 2.69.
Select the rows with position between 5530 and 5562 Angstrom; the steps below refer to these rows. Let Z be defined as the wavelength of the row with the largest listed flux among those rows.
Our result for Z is 5536 Angstrom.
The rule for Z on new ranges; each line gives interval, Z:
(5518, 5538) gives 5536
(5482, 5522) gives 5484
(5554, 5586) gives 5576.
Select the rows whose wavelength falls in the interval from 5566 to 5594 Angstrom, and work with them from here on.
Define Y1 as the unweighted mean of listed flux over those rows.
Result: 2.67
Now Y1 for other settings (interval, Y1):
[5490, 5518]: 2.66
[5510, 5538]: 2.88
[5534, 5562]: 2.76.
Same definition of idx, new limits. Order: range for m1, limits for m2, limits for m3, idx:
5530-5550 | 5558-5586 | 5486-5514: -54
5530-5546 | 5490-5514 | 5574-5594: -109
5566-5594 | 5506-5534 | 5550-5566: 15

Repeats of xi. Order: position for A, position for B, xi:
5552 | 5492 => 1.18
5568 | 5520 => 0.87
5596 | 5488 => 0.95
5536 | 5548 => 1.20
